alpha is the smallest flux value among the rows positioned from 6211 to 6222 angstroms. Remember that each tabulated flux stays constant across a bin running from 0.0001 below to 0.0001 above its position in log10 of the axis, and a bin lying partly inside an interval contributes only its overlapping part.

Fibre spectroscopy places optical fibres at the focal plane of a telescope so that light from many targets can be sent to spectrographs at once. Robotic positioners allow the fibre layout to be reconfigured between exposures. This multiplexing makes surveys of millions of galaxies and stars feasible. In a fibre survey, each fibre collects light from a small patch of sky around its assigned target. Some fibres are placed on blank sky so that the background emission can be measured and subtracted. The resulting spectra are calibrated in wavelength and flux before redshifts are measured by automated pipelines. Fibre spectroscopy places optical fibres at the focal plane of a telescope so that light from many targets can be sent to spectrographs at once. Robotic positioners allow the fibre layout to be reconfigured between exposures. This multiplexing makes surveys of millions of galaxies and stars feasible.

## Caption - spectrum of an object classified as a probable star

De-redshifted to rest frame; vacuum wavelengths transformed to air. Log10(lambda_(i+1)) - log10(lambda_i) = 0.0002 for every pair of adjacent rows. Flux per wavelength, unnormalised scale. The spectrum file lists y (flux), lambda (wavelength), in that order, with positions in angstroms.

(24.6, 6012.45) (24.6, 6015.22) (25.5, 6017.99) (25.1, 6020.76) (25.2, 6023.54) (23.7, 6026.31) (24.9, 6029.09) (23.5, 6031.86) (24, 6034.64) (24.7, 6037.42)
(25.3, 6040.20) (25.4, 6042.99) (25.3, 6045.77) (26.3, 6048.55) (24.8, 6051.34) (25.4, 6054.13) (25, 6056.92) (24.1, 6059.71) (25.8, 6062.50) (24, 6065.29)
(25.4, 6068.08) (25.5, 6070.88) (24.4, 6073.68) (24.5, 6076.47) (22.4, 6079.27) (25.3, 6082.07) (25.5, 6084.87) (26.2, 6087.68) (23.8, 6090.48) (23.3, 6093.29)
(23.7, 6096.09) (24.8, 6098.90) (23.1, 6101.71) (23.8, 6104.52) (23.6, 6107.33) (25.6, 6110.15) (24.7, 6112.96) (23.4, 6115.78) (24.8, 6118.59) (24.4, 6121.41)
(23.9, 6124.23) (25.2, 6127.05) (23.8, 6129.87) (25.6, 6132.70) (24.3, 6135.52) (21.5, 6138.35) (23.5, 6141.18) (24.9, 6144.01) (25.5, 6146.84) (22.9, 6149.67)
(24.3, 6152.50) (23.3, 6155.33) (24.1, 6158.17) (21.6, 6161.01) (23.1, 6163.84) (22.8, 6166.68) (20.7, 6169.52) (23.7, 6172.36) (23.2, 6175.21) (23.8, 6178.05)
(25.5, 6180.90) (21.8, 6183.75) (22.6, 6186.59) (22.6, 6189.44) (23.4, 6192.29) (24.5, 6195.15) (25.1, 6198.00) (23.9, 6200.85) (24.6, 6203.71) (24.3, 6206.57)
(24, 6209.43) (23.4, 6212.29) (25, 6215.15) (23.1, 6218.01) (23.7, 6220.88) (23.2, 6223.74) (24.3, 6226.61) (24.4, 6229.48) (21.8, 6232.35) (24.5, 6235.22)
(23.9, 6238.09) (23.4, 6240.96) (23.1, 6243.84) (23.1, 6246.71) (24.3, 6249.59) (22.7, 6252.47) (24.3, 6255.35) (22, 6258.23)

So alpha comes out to 23.1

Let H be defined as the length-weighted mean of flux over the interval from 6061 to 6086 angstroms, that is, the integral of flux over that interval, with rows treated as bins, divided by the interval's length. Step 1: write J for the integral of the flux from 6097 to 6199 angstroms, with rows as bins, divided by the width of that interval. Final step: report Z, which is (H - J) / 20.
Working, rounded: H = 24.8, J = 23.8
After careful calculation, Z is 0.05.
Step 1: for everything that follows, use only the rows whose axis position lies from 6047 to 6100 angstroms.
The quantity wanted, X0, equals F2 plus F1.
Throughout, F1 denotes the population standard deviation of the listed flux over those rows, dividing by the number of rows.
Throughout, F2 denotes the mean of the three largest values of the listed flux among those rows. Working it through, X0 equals 27.1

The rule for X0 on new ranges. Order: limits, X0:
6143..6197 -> 26.5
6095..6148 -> 26.6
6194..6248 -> 25.7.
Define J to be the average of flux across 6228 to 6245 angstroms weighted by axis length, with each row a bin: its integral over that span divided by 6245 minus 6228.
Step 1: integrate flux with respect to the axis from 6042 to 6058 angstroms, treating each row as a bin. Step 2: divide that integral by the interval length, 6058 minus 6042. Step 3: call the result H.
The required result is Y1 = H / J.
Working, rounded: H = 25.4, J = 23.52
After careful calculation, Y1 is 1.08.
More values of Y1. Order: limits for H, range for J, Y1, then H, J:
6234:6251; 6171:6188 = 1.01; 23.7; 23.43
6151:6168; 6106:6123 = 0.95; 23.2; 24.41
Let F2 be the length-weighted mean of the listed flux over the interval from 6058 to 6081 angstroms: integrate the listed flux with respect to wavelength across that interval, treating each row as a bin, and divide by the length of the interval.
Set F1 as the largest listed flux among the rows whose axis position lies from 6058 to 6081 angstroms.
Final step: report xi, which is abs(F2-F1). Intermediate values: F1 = 25.8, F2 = 24.5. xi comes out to 1.26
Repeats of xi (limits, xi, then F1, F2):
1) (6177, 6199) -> 1.87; 25.5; 23.6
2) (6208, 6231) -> 1.12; 25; 23.9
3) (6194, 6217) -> 0.77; 25.1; 24.3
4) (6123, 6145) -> 1.53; 25.6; 24.1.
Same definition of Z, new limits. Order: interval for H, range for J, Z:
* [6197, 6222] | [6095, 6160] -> 0.00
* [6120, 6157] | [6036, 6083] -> -0.04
